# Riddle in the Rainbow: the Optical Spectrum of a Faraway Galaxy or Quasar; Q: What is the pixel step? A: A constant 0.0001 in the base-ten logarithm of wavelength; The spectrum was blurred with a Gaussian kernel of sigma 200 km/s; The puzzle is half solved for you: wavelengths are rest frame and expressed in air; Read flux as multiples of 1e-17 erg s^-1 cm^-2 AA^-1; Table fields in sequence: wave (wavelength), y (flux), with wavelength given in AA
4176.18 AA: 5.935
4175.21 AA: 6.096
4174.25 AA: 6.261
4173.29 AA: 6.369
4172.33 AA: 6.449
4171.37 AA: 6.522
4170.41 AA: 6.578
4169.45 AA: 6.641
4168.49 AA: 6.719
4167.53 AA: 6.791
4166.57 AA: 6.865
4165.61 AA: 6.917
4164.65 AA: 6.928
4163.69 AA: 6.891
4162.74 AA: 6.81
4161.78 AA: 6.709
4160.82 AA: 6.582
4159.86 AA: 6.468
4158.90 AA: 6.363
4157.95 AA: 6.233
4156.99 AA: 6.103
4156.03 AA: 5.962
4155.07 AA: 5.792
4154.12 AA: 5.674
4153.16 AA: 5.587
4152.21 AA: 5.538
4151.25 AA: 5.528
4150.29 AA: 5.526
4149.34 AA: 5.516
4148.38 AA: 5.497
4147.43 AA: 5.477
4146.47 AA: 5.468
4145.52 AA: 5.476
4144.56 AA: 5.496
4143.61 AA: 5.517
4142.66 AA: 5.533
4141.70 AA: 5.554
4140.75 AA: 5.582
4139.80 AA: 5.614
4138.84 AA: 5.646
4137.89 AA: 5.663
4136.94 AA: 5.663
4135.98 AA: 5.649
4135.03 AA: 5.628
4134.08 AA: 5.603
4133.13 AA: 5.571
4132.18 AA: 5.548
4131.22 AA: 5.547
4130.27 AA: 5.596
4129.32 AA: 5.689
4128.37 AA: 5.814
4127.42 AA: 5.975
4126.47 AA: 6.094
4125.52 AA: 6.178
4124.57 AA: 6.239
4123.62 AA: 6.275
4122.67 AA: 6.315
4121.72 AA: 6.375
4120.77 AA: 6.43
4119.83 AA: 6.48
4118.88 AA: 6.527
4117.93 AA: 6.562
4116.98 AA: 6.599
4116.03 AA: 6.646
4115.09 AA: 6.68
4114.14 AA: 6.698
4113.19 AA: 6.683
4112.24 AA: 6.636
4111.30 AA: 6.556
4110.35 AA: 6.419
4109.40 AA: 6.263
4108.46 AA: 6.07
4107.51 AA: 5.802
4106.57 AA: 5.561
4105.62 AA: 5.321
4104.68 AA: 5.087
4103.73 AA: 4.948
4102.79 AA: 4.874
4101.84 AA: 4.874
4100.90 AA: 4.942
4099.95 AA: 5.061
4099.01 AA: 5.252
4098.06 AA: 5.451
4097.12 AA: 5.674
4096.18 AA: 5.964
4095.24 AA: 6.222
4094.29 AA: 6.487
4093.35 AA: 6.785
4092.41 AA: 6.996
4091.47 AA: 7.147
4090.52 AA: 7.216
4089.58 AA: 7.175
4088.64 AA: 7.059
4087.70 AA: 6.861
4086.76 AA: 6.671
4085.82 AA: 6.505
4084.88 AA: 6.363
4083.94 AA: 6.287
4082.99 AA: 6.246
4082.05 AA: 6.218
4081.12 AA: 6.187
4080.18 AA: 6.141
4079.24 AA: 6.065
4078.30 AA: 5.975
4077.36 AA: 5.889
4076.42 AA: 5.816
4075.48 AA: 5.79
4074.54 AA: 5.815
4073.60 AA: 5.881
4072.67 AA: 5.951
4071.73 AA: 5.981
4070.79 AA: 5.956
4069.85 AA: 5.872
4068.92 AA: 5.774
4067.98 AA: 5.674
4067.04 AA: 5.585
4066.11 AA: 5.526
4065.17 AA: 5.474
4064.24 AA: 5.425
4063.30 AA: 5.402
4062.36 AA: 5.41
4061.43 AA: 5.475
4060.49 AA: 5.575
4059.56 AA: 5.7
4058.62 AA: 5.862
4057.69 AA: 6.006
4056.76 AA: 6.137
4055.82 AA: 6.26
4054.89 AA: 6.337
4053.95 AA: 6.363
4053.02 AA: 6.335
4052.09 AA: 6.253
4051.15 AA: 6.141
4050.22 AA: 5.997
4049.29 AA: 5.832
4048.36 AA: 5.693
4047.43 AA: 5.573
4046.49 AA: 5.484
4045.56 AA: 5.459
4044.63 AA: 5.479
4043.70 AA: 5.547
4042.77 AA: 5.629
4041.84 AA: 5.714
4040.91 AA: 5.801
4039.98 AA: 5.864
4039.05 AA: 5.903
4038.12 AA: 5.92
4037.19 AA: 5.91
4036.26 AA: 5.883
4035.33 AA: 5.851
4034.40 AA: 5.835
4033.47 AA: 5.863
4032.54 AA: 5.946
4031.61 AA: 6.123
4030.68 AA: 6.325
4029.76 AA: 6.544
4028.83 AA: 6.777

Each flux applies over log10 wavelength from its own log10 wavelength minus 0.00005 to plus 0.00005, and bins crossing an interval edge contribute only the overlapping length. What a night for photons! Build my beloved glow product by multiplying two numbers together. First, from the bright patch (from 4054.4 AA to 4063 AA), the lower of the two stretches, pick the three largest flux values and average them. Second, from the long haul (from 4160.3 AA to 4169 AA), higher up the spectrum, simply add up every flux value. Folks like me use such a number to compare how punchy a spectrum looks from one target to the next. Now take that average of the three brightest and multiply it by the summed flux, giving 382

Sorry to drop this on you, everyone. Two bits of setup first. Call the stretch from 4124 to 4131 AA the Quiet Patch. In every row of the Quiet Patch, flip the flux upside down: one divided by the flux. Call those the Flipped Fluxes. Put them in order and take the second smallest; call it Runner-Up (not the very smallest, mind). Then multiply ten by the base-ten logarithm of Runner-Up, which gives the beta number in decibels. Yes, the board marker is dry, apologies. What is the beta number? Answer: -7.9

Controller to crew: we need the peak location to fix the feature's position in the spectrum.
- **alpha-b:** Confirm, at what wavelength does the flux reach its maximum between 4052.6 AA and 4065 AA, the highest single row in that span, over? 4053.95 AA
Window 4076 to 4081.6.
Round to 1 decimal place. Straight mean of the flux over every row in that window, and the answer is 6.0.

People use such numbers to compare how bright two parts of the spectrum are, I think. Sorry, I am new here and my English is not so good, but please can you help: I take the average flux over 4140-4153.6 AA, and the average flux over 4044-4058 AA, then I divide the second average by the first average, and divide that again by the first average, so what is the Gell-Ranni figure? 0.195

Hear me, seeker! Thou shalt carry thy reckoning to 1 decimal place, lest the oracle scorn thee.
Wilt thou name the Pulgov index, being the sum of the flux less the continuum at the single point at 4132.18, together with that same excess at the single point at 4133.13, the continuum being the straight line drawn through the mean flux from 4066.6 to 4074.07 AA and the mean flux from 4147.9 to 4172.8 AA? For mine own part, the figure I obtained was -1.2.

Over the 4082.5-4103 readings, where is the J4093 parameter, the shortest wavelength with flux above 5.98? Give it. 4082.99 AA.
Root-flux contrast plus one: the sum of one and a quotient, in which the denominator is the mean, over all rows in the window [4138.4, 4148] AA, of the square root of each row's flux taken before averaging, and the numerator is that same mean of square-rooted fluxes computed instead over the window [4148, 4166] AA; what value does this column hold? 2.05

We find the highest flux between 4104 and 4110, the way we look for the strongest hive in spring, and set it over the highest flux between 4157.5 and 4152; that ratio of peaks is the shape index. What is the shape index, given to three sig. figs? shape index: 1.03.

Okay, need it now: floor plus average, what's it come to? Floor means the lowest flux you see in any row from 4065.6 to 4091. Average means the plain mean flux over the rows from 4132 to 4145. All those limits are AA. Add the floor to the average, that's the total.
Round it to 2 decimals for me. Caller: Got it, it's 11.12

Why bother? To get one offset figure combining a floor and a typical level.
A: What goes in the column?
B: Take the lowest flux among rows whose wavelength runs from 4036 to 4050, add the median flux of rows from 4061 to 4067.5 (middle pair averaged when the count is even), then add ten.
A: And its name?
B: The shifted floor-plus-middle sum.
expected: 20.9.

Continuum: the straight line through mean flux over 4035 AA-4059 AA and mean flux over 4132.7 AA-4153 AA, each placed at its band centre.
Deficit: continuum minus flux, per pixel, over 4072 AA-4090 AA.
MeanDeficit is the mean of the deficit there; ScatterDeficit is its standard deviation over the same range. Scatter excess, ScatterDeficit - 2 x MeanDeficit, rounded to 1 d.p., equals 1.4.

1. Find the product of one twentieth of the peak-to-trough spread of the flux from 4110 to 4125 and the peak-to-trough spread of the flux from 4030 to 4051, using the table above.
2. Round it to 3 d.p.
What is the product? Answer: 0.020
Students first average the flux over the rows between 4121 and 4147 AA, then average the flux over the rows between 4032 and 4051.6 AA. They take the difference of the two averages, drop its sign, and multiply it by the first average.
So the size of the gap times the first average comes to 0.1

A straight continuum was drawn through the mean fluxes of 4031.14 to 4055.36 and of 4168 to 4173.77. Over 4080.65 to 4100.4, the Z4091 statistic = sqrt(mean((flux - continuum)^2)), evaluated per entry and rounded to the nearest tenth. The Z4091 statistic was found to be 0.7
